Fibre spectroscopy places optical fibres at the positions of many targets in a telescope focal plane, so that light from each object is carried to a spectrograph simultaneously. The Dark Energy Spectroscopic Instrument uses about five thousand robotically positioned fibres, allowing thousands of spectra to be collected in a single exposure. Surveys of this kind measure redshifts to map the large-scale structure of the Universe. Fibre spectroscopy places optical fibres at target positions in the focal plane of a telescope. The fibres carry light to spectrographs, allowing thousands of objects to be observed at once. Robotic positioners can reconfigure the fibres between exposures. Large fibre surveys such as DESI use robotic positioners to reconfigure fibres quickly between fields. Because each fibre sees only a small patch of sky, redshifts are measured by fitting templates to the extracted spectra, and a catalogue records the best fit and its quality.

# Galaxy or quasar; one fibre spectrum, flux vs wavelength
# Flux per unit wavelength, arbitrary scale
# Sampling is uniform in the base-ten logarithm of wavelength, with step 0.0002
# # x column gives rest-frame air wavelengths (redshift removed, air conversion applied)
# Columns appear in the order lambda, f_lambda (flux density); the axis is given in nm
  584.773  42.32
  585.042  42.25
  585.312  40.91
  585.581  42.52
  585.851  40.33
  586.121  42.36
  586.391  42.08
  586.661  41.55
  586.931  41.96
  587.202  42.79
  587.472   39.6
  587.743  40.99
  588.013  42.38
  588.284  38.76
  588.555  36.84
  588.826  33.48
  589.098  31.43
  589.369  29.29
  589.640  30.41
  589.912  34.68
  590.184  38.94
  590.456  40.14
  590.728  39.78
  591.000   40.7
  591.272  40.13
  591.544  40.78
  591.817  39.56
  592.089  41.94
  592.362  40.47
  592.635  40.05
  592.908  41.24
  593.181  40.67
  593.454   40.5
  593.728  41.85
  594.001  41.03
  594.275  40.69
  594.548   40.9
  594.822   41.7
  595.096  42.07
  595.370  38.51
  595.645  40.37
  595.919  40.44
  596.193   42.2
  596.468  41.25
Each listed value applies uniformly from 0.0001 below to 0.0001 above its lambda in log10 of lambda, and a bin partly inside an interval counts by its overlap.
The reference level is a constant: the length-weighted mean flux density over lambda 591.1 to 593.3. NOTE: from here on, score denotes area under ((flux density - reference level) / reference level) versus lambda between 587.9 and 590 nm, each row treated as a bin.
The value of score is -0.31 nm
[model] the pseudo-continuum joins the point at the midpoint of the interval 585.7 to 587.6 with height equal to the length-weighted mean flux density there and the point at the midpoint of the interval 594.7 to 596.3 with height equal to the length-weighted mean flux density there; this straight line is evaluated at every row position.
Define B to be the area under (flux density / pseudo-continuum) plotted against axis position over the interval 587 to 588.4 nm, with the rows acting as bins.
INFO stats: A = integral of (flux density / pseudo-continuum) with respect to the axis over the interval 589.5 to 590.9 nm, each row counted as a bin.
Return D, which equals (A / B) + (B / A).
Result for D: 2.01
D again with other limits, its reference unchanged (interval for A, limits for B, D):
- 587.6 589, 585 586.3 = 2.00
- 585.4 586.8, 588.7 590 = 2.12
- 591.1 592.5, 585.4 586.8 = 2.00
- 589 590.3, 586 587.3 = 2.06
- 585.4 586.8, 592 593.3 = 2.01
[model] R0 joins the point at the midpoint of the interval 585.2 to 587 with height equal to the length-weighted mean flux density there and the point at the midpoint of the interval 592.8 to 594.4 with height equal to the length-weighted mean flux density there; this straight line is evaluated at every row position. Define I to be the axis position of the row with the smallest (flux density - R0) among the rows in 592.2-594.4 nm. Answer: 592.635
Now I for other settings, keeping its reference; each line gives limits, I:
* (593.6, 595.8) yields 595.370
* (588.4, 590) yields 589.369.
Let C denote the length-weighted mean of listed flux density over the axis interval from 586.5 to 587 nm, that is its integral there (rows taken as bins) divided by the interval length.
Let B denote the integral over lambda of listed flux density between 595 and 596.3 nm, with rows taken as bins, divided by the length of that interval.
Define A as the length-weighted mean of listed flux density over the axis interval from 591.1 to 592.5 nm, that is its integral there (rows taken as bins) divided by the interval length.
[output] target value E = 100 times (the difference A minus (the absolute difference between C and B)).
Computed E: 3946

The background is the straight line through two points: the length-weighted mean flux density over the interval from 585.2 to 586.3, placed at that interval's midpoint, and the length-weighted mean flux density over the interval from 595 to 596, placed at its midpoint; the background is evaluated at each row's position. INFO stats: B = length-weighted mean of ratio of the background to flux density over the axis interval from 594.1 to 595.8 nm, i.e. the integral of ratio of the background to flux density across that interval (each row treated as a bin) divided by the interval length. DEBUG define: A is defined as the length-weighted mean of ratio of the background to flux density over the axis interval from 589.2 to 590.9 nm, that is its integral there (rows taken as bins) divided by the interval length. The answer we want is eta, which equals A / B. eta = 1.18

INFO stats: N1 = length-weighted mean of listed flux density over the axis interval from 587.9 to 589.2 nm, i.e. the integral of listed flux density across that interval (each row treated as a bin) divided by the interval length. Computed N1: 36.6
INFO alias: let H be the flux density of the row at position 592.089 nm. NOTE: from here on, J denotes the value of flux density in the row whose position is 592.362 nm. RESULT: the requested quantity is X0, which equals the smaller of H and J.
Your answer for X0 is 40.5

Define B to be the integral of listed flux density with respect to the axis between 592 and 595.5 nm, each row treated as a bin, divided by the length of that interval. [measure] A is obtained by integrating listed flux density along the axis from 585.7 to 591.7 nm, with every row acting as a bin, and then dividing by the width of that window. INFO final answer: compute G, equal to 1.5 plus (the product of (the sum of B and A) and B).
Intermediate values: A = 38.6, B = 40.89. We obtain 3252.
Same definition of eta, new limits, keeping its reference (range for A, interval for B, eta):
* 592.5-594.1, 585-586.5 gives 1.00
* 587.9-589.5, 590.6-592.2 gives 1.17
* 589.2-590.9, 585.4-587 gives 1.18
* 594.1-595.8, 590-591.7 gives 0.97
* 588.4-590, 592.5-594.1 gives 1.27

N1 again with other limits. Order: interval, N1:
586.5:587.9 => 41.4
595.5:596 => 40.3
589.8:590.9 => 38.5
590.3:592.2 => 40.4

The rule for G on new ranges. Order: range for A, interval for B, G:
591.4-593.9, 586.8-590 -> 2868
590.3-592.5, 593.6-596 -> 3322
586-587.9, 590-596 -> 3330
